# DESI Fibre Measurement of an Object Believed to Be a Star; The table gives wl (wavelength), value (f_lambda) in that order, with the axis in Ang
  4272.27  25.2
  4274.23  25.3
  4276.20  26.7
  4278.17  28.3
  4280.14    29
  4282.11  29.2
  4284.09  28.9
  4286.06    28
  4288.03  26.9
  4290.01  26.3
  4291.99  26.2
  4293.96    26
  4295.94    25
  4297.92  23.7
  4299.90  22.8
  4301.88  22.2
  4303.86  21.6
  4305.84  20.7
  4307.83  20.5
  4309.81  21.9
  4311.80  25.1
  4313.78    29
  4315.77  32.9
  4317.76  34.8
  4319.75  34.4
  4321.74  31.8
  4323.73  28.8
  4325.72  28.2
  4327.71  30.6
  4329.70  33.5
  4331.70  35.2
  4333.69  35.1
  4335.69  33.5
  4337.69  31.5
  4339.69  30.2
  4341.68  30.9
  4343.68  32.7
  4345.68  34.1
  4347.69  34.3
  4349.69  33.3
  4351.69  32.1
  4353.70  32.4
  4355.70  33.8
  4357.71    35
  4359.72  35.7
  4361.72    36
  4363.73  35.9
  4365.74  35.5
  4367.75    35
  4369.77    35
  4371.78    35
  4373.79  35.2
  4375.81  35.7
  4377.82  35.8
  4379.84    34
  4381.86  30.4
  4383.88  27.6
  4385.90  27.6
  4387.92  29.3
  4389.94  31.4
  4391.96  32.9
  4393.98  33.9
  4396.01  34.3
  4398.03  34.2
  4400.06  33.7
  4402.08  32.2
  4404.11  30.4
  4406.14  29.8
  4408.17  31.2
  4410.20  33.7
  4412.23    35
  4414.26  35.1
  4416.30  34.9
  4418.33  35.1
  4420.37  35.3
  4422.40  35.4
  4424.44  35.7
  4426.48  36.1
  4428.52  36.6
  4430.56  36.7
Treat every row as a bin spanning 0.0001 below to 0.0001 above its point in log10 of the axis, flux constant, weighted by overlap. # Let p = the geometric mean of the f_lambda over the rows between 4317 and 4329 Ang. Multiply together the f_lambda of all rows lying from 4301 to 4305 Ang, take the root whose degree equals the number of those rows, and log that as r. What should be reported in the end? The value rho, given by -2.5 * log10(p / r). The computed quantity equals -0.4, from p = 31.3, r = 22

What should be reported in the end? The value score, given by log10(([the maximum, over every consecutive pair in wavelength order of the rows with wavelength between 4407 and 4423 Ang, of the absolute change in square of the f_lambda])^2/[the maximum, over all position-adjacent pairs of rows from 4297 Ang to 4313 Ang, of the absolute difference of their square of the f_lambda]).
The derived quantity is 2.2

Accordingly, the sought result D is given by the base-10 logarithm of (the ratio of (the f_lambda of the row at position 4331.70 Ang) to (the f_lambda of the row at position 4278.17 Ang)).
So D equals 0.095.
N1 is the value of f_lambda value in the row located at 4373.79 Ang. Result 35.2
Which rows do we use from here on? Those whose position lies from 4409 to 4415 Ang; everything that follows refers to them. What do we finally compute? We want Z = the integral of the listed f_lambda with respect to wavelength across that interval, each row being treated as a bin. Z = 207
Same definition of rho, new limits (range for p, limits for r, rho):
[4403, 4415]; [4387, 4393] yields 0.0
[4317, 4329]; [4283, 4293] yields -0.2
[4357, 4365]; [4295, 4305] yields -0.5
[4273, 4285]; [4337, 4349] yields 0.2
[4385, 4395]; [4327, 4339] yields 0.1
